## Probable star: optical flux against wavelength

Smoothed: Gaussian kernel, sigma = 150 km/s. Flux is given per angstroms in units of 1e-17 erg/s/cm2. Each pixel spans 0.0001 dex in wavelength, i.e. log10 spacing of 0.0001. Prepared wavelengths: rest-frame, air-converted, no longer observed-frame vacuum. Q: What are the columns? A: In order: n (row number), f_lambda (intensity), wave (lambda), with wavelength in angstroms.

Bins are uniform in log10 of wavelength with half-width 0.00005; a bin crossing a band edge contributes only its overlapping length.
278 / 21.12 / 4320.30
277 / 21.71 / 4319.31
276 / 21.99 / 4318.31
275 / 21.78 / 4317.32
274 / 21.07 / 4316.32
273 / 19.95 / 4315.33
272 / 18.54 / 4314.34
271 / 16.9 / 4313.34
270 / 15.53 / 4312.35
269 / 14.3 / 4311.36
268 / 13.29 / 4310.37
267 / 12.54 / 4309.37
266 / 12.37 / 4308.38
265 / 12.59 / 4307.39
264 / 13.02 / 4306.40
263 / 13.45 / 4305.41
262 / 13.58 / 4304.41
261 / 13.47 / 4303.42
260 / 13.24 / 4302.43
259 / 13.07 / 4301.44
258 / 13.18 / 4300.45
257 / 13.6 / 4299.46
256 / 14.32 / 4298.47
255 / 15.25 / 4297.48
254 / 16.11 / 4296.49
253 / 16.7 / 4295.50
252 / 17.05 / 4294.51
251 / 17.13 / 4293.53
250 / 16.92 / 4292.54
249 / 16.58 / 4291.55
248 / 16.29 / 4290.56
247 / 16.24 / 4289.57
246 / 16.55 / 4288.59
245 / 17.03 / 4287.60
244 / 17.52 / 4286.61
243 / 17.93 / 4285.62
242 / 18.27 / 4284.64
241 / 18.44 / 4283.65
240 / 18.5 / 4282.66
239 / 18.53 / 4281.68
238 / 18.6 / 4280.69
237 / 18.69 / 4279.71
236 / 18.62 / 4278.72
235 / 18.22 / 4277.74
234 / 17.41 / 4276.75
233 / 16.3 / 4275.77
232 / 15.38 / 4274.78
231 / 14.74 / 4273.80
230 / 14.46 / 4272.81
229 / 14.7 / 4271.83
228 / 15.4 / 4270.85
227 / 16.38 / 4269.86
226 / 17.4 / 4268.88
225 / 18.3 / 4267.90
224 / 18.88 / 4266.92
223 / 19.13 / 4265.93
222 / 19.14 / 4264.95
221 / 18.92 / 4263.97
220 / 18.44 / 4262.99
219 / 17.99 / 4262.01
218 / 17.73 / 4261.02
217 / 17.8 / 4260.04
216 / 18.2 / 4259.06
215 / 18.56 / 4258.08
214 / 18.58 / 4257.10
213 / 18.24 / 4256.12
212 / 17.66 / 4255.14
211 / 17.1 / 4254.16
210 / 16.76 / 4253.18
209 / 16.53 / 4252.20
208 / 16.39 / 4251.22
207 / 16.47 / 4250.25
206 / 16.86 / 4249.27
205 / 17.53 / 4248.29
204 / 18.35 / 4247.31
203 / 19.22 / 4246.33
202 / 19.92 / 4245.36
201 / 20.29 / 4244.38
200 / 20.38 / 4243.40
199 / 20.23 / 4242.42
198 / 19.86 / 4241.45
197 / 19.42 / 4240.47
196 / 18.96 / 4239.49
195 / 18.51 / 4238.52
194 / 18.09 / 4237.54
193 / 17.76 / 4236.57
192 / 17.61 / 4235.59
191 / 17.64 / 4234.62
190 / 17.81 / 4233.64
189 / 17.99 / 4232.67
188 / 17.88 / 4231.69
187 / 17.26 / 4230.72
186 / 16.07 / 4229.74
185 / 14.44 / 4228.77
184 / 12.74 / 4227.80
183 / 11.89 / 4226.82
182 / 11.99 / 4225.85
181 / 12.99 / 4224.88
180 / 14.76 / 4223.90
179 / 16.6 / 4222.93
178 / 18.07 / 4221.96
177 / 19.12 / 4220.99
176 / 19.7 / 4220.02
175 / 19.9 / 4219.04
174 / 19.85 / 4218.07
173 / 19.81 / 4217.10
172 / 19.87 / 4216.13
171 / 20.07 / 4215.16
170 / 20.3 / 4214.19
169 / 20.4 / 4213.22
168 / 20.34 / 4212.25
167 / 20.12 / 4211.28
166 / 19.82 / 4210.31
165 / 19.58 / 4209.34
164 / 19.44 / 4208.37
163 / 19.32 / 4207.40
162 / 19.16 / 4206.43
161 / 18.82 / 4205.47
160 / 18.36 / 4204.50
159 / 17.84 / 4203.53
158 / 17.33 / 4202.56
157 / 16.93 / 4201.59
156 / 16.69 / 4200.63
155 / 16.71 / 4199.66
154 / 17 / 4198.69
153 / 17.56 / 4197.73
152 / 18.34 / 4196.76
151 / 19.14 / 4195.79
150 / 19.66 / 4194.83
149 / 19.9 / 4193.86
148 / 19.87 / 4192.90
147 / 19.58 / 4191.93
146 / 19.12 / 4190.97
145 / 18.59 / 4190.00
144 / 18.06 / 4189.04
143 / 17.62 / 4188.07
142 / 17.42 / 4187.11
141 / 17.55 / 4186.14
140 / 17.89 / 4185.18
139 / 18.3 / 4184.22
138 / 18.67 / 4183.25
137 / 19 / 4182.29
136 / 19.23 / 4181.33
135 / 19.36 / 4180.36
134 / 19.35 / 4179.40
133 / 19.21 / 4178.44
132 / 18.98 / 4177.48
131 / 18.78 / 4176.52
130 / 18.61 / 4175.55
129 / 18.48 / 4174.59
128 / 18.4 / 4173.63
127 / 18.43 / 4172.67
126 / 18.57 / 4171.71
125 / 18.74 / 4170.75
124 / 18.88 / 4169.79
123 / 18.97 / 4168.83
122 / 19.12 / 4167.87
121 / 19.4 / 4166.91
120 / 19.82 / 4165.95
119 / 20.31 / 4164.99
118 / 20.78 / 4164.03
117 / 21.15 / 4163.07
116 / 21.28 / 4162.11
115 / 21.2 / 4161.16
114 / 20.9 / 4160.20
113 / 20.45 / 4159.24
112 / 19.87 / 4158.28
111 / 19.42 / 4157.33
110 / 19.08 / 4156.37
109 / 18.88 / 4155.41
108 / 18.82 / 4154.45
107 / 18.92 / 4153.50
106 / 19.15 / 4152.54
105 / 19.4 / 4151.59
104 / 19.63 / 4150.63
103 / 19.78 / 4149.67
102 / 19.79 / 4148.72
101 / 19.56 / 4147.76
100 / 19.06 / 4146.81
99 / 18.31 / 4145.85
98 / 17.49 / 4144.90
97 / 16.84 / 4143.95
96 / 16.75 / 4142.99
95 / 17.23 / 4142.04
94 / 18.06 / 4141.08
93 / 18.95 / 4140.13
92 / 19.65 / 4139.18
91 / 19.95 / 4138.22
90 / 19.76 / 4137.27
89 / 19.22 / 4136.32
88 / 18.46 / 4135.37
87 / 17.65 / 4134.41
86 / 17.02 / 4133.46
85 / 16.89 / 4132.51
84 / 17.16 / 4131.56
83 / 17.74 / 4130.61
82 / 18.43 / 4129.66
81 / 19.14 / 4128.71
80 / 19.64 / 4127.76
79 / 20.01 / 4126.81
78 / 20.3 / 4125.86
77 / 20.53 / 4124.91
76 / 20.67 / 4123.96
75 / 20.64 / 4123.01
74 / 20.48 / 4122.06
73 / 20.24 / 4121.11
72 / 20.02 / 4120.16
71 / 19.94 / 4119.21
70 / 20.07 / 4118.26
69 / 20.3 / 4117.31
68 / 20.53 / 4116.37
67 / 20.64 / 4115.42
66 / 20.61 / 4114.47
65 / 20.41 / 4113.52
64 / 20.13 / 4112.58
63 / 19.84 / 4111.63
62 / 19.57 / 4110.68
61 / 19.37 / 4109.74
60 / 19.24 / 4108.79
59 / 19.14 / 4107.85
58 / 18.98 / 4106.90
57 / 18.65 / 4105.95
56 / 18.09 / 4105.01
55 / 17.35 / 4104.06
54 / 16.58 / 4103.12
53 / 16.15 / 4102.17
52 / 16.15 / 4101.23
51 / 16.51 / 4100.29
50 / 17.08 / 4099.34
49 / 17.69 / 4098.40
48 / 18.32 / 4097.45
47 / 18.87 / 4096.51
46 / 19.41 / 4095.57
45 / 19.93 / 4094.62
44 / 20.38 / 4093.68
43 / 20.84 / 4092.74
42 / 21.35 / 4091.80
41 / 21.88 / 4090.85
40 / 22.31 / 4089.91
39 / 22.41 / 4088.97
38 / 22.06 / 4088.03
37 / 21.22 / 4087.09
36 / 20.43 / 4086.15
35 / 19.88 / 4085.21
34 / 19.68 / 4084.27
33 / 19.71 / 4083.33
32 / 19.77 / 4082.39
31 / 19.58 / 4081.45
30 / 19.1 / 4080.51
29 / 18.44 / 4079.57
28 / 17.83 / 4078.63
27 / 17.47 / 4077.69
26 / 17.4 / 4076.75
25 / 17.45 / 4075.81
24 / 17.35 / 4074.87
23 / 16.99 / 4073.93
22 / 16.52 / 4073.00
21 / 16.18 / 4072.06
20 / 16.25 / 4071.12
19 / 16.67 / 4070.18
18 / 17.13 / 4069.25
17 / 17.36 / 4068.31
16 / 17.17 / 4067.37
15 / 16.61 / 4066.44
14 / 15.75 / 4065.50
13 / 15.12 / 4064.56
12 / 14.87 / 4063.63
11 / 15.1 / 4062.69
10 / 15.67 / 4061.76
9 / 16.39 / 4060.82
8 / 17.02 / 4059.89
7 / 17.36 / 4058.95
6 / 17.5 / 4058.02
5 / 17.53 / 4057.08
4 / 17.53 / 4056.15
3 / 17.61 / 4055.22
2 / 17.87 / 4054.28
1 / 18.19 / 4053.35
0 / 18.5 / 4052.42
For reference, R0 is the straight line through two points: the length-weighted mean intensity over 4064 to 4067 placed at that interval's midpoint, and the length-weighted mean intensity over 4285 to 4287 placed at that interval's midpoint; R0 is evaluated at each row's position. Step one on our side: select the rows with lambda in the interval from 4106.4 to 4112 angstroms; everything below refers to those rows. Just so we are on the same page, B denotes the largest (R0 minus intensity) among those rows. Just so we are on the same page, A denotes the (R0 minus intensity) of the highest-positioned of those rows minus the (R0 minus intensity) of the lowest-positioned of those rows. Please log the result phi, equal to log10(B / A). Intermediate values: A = -0.8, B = -2.8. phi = 0.53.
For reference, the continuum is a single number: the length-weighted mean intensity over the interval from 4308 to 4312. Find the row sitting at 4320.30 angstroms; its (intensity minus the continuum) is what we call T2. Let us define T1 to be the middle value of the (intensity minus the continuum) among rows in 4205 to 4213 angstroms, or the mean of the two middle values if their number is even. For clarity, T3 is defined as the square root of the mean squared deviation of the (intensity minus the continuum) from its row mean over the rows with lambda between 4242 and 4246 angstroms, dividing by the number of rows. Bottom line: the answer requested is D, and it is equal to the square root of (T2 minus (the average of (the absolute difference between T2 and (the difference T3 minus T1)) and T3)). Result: 0.90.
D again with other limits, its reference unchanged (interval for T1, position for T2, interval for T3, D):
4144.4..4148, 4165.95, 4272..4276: 0.75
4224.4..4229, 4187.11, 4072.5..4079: 1.53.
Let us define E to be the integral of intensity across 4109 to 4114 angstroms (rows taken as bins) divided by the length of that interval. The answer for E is 20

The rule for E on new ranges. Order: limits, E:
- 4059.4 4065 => 16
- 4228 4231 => 16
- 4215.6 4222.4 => 19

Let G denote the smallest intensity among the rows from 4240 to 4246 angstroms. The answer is 19.42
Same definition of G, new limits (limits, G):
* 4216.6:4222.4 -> 18.07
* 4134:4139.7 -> 17.65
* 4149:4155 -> 18.82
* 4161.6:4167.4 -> 19.4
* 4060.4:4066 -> 14.87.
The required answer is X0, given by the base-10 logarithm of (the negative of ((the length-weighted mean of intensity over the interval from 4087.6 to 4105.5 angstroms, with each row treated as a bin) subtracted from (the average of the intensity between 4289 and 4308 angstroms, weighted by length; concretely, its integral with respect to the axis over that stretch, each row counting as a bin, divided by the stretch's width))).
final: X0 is 0.63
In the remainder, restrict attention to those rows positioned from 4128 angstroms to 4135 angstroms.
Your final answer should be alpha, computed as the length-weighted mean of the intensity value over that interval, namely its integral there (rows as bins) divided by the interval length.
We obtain 17.8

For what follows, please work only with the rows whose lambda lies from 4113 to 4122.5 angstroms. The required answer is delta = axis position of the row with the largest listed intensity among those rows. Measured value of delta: 4115.42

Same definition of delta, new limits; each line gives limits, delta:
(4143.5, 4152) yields 4148.72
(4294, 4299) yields 4294.51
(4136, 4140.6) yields 4138.22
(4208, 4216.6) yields 4213.22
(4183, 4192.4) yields 4191.93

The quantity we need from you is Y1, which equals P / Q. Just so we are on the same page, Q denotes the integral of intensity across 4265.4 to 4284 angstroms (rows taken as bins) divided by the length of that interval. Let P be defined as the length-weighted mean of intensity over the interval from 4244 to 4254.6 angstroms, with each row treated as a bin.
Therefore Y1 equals 1.03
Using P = 17.7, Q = 17.3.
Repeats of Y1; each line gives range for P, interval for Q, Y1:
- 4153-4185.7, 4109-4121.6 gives 0.96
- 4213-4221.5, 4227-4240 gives 1.17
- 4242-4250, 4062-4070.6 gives 1.17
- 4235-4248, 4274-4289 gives 1.08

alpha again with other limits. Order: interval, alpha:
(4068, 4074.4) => 16.7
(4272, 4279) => 16.3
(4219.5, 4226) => 16.4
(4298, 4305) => 13.5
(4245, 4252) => 17.7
